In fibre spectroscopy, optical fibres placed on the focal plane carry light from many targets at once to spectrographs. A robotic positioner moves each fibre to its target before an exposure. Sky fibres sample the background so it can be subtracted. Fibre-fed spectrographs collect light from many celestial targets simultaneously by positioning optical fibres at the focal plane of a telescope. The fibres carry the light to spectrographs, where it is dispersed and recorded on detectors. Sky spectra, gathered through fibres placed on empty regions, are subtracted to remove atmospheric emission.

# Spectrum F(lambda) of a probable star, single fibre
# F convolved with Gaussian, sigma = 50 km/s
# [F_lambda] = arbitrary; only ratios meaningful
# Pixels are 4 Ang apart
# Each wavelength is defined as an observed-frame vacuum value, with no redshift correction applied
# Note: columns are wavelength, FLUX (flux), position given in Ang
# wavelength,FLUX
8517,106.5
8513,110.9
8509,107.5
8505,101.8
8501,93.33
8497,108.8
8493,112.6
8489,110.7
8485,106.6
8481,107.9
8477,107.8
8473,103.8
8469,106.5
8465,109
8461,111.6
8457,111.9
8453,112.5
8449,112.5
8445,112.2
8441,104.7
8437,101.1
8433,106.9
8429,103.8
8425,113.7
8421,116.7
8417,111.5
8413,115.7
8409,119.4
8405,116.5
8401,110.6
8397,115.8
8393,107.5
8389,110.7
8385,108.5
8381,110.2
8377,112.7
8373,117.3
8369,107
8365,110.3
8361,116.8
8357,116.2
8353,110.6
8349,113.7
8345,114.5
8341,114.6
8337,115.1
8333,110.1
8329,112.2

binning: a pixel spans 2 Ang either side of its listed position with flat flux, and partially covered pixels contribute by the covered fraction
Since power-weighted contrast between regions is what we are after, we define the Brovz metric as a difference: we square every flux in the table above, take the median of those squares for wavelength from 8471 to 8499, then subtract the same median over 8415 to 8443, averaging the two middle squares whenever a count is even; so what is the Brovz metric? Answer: 215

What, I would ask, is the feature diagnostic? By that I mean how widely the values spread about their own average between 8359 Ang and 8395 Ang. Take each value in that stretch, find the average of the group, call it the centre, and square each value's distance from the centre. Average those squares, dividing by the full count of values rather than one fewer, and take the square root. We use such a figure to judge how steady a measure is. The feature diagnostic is 3.5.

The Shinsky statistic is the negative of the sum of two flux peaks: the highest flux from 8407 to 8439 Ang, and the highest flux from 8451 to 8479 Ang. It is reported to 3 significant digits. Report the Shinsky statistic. -232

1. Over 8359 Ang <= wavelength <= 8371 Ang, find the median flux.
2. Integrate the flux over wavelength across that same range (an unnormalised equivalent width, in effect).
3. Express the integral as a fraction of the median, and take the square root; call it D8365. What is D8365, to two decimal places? 3.48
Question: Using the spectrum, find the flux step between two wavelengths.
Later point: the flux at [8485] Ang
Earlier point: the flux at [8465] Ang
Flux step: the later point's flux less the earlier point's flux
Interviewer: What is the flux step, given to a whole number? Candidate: -2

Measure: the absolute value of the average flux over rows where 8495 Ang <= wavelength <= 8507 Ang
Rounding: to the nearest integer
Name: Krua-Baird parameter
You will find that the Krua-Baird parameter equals 101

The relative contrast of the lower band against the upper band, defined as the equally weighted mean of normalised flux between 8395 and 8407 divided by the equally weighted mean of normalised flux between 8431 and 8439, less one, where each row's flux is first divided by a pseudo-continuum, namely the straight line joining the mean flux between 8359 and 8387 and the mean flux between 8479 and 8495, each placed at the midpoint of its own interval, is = 0.092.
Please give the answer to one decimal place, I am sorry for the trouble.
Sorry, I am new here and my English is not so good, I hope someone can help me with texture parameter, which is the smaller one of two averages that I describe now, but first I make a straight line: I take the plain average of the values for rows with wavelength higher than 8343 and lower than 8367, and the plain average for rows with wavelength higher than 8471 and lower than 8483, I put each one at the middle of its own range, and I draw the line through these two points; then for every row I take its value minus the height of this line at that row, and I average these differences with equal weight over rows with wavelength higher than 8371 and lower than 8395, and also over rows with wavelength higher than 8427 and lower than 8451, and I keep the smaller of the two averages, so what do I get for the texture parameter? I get -1.9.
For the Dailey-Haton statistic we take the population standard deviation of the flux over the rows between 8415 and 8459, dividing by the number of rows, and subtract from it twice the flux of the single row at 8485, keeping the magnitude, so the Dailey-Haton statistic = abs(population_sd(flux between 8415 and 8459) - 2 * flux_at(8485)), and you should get 209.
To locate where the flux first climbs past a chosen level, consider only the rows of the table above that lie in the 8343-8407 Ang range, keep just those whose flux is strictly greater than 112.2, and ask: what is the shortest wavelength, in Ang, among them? 8345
